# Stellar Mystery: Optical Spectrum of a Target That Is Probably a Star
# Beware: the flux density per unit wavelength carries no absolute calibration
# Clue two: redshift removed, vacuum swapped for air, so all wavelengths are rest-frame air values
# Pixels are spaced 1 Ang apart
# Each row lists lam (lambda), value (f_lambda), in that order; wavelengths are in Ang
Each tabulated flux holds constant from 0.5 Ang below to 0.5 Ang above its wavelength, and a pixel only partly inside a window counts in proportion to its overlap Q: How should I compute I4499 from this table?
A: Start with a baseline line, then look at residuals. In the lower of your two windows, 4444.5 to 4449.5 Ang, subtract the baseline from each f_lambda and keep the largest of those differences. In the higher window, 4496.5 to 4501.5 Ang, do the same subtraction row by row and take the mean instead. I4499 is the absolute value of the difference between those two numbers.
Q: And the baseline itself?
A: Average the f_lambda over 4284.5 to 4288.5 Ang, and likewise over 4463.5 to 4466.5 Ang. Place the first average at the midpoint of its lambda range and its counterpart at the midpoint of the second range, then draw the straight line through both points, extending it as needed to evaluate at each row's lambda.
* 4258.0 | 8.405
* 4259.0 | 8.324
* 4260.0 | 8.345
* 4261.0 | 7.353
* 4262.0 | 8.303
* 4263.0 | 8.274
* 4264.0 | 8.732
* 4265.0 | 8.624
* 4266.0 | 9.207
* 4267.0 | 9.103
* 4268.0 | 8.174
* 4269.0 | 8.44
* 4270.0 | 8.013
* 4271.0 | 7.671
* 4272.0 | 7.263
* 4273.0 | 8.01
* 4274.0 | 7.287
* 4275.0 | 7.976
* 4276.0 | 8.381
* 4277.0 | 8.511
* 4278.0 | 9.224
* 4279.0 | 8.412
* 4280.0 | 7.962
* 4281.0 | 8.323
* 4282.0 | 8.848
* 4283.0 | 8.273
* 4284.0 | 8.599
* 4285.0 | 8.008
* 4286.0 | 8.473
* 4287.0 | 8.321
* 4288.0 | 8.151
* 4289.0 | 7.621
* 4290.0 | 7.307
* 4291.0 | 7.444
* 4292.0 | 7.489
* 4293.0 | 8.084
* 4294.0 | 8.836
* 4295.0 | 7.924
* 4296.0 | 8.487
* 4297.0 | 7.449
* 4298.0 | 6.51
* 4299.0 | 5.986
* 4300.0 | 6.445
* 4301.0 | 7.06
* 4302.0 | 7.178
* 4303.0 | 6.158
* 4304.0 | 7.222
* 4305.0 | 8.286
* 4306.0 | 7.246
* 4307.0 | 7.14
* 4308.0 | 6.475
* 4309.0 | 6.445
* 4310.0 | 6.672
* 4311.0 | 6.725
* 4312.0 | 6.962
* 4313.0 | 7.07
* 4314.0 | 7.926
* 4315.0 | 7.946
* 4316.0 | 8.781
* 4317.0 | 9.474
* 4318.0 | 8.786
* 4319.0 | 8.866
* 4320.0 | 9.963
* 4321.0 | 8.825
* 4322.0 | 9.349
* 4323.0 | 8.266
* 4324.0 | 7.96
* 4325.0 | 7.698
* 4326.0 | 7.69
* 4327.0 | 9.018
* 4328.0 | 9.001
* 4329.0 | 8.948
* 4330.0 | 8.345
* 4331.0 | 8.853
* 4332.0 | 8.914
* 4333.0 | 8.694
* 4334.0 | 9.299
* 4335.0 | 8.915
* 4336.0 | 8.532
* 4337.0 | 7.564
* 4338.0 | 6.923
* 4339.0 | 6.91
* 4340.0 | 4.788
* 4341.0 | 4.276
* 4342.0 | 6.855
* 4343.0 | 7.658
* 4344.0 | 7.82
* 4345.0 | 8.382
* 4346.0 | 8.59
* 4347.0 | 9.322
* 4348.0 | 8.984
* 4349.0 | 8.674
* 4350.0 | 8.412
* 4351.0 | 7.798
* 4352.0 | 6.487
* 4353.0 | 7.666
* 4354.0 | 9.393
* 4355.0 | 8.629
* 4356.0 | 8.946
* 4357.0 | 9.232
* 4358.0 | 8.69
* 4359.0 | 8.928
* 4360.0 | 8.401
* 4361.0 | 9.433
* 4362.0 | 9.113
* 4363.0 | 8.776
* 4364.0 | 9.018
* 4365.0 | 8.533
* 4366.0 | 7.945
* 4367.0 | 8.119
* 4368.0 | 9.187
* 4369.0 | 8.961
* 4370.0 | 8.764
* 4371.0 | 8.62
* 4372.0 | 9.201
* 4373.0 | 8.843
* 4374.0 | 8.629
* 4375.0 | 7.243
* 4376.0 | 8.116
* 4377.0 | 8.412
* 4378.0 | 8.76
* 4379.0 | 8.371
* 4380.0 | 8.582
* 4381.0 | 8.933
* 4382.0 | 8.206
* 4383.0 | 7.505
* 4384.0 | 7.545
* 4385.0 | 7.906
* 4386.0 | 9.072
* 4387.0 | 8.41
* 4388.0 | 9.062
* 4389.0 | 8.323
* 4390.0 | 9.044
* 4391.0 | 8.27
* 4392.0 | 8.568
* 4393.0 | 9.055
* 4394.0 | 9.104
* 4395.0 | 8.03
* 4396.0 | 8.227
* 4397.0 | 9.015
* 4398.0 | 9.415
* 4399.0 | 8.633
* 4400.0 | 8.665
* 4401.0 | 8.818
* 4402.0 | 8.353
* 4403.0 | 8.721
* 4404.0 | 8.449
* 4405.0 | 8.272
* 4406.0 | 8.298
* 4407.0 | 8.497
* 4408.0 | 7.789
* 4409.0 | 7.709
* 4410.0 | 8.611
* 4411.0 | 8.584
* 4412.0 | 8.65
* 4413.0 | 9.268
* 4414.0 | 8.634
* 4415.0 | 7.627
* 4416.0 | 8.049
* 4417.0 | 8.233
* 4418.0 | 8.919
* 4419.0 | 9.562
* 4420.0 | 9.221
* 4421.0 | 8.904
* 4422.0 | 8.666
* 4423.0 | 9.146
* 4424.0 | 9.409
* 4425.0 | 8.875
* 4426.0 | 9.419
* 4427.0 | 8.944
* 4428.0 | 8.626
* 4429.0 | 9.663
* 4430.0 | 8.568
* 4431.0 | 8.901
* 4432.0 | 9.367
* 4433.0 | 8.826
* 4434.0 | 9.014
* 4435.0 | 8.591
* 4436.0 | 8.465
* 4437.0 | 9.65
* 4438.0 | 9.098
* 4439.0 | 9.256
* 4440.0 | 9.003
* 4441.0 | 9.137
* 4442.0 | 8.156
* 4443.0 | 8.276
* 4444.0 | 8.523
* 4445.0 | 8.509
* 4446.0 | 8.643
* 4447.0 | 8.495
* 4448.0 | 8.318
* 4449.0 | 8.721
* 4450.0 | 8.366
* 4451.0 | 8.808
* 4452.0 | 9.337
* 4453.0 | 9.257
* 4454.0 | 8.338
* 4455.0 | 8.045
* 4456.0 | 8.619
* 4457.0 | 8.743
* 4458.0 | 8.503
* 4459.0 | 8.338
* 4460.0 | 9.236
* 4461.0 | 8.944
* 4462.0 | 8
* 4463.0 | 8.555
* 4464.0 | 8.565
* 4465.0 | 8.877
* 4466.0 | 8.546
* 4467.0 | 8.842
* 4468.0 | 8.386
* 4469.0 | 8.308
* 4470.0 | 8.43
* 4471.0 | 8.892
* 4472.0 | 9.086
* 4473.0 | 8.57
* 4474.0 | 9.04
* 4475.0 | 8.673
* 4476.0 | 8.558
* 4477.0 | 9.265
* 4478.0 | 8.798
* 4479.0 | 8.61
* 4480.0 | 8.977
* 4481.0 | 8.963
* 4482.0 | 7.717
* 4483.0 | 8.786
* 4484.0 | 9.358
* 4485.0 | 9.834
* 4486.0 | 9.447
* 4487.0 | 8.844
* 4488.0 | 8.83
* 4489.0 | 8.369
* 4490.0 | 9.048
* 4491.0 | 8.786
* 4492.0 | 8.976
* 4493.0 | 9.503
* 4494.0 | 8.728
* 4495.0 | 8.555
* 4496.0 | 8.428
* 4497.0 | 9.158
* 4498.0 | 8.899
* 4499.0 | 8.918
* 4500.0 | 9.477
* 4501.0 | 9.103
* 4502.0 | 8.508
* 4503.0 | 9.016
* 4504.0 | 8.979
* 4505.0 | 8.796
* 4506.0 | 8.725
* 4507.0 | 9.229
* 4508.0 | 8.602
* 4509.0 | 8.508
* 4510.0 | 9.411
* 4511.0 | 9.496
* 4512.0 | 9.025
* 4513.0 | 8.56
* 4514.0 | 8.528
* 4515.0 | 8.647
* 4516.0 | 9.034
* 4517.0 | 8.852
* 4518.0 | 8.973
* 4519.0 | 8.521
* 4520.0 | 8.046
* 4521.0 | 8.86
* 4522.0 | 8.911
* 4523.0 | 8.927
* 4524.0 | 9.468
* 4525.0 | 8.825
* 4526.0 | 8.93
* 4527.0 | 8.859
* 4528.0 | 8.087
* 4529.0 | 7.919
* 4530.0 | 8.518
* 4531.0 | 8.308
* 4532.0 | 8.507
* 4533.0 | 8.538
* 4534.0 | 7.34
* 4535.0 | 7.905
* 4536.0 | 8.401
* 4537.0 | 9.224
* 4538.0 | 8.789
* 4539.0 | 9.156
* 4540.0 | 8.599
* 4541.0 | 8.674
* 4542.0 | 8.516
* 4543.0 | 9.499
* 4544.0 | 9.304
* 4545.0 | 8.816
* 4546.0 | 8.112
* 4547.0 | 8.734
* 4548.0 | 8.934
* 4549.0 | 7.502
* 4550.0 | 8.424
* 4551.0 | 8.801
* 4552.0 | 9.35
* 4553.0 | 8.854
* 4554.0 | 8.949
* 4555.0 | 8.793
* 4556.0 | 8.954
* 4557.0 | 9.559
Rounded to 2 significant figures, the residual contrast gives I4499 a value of 0.27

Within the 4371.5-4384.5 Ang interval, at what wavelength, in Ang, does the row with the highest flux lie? 4372.0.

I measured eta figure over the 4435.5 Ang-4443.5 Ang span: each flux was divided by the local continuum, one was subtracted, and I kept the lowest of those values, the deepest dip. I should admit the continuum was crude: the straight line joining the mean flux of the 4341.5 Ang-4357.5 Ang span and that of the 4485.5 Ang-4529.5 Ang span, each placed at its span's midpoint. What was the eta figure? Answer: -0.05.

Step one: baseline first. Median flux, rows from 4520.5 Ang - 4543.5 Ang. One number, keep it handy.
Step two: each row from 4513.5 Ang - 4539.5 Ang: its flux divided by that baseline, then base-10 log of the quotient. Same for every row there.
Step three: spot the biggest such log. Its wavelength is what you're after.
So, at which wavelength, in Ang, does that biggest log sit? 4524.0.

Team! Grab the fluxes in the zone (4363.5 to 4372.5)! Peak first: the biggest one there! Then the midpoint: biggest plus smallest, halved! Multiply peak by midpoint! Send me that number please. 79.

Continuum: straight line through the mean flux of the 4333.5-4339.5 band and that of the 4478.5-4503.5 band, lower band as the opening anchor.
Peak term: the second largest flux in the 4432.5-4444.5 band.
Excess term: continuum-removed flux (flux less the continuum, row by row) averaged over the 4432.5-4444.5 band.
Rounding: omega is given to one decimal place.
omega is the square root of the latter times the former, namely 1.4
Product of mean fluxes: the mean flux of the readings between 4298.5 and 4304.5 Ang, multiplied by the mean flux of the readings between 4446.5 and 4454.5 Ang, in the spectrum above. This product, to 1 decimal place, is 58.1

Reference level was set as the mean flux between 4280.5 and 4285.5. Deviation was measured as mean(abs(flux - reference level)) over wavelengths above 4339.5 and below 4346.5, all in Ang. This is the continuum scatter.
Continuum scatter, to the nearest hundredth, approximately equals 1.55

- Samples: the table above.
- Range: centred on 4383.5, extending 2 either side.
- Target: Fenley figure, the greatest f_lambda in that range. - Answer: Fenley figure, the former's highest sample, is 8.206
